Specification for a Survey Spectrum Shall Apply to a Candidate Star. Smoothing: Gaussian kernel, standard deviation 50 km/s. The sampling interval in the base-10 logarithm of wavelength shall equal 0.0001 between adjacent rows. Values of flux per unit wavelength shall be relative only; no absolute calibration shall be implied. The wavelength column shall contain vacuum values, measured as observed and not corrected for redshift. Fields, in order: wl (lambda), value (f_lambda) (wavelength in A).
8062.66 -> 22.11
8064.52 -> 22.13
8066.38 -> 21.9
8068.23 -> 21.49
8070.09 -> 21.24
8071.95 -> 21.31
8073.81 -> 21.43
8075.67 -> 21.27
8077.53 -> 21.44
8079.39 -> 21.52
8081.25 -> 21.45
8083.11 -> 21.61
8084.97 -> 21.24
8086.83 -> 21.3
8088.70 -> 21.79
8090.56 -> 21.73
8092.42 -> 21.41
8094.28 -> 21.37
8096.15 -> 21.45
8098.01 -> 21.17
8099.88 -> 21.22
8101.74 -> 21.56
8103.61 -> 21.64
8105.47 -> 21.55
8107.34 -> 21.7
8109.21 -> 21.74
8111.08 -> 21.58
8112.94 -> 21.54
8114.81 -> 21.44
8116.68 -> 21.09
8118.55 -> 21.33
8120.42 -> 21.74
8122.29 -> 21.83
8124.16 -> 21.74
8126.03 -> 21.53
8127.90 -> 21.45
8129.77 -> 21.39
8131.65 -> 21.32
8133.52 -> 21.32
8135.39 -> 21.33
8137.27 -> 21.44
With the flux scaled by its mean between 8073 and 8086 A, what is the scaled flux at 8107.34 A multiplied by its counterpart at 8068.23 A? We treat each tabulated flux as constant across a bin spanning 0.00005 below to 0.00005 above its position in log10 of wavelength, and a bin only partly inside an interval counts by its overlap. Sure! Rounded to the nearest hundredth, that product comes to 1.02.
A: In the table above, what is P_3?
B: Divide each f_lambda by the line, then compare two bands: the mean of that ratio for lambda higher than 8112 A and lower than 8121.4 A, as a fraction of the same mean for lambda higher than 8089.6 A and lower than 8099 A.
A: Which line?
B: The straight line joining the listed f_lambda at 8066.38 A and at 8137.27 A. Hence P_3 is 1.007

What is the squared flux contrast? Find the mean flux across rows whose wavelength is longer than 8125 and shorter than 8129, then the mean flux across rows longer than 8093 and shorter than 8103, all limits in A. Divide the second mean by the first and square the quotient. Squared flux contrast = 0.99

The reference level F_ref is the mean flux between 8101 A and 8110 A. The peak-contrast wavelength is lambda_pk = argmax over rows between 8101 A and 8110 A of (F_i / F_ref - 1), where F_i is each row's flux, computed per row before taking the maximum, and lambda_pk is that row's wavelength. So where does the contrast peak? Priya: 8109.21 A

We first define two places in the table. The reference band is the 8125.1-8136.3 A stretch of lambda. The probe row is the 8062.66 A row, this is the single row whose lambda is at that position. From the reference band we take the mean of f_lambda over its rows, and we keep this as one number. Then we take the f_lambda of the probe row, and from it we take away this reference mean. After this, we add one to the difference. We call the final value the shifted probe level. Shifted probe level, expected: 1.72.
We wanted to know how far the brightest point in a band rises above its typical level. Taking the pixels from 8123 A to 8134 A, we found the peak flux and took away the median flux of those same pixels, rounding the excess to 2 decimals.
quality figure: 0.32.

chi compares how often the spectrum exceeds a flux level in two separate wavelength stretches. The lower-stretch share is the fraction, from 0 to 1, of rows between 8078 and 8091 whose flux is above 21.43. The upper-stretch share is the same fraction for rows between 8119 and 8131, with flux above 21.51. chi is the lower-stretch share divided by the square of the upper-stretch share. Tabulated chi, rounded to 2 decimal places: 1.61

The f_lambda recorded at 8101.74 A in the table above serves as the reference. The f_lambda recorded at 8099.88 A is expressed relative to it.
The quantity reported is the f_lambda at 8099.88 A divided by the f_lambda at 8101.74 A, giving 0.98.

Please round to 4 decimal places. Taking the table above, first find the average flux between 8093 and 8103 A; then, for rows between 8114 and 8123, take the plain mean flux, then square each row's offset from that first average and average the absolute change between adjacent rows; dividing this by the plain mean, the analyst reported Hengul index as 0.0042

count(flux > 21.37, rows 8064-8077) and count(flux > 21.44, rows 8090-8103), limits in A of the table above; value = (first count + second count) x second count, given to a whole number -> 21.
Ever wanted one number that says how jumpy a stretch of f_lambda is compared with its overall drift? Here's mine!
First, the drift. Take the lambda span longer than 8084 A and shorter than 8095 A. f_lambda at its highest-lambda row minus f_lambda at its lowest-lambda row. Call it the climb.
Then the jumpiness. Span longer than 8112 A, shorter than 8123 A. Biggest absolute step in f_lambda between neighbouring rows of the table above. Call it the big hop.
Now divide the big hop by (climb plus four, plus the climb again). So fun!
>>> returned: 0.10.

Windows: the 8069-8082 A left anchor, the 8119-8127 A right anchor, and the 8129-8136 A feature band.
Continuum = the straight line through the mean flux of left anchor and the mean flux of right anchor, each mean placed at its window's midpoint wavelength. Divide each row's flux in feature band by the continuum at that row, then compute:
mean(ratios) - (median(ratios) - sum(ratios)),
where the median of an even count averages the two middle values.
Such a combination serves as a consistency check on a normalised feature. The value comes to 3.92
